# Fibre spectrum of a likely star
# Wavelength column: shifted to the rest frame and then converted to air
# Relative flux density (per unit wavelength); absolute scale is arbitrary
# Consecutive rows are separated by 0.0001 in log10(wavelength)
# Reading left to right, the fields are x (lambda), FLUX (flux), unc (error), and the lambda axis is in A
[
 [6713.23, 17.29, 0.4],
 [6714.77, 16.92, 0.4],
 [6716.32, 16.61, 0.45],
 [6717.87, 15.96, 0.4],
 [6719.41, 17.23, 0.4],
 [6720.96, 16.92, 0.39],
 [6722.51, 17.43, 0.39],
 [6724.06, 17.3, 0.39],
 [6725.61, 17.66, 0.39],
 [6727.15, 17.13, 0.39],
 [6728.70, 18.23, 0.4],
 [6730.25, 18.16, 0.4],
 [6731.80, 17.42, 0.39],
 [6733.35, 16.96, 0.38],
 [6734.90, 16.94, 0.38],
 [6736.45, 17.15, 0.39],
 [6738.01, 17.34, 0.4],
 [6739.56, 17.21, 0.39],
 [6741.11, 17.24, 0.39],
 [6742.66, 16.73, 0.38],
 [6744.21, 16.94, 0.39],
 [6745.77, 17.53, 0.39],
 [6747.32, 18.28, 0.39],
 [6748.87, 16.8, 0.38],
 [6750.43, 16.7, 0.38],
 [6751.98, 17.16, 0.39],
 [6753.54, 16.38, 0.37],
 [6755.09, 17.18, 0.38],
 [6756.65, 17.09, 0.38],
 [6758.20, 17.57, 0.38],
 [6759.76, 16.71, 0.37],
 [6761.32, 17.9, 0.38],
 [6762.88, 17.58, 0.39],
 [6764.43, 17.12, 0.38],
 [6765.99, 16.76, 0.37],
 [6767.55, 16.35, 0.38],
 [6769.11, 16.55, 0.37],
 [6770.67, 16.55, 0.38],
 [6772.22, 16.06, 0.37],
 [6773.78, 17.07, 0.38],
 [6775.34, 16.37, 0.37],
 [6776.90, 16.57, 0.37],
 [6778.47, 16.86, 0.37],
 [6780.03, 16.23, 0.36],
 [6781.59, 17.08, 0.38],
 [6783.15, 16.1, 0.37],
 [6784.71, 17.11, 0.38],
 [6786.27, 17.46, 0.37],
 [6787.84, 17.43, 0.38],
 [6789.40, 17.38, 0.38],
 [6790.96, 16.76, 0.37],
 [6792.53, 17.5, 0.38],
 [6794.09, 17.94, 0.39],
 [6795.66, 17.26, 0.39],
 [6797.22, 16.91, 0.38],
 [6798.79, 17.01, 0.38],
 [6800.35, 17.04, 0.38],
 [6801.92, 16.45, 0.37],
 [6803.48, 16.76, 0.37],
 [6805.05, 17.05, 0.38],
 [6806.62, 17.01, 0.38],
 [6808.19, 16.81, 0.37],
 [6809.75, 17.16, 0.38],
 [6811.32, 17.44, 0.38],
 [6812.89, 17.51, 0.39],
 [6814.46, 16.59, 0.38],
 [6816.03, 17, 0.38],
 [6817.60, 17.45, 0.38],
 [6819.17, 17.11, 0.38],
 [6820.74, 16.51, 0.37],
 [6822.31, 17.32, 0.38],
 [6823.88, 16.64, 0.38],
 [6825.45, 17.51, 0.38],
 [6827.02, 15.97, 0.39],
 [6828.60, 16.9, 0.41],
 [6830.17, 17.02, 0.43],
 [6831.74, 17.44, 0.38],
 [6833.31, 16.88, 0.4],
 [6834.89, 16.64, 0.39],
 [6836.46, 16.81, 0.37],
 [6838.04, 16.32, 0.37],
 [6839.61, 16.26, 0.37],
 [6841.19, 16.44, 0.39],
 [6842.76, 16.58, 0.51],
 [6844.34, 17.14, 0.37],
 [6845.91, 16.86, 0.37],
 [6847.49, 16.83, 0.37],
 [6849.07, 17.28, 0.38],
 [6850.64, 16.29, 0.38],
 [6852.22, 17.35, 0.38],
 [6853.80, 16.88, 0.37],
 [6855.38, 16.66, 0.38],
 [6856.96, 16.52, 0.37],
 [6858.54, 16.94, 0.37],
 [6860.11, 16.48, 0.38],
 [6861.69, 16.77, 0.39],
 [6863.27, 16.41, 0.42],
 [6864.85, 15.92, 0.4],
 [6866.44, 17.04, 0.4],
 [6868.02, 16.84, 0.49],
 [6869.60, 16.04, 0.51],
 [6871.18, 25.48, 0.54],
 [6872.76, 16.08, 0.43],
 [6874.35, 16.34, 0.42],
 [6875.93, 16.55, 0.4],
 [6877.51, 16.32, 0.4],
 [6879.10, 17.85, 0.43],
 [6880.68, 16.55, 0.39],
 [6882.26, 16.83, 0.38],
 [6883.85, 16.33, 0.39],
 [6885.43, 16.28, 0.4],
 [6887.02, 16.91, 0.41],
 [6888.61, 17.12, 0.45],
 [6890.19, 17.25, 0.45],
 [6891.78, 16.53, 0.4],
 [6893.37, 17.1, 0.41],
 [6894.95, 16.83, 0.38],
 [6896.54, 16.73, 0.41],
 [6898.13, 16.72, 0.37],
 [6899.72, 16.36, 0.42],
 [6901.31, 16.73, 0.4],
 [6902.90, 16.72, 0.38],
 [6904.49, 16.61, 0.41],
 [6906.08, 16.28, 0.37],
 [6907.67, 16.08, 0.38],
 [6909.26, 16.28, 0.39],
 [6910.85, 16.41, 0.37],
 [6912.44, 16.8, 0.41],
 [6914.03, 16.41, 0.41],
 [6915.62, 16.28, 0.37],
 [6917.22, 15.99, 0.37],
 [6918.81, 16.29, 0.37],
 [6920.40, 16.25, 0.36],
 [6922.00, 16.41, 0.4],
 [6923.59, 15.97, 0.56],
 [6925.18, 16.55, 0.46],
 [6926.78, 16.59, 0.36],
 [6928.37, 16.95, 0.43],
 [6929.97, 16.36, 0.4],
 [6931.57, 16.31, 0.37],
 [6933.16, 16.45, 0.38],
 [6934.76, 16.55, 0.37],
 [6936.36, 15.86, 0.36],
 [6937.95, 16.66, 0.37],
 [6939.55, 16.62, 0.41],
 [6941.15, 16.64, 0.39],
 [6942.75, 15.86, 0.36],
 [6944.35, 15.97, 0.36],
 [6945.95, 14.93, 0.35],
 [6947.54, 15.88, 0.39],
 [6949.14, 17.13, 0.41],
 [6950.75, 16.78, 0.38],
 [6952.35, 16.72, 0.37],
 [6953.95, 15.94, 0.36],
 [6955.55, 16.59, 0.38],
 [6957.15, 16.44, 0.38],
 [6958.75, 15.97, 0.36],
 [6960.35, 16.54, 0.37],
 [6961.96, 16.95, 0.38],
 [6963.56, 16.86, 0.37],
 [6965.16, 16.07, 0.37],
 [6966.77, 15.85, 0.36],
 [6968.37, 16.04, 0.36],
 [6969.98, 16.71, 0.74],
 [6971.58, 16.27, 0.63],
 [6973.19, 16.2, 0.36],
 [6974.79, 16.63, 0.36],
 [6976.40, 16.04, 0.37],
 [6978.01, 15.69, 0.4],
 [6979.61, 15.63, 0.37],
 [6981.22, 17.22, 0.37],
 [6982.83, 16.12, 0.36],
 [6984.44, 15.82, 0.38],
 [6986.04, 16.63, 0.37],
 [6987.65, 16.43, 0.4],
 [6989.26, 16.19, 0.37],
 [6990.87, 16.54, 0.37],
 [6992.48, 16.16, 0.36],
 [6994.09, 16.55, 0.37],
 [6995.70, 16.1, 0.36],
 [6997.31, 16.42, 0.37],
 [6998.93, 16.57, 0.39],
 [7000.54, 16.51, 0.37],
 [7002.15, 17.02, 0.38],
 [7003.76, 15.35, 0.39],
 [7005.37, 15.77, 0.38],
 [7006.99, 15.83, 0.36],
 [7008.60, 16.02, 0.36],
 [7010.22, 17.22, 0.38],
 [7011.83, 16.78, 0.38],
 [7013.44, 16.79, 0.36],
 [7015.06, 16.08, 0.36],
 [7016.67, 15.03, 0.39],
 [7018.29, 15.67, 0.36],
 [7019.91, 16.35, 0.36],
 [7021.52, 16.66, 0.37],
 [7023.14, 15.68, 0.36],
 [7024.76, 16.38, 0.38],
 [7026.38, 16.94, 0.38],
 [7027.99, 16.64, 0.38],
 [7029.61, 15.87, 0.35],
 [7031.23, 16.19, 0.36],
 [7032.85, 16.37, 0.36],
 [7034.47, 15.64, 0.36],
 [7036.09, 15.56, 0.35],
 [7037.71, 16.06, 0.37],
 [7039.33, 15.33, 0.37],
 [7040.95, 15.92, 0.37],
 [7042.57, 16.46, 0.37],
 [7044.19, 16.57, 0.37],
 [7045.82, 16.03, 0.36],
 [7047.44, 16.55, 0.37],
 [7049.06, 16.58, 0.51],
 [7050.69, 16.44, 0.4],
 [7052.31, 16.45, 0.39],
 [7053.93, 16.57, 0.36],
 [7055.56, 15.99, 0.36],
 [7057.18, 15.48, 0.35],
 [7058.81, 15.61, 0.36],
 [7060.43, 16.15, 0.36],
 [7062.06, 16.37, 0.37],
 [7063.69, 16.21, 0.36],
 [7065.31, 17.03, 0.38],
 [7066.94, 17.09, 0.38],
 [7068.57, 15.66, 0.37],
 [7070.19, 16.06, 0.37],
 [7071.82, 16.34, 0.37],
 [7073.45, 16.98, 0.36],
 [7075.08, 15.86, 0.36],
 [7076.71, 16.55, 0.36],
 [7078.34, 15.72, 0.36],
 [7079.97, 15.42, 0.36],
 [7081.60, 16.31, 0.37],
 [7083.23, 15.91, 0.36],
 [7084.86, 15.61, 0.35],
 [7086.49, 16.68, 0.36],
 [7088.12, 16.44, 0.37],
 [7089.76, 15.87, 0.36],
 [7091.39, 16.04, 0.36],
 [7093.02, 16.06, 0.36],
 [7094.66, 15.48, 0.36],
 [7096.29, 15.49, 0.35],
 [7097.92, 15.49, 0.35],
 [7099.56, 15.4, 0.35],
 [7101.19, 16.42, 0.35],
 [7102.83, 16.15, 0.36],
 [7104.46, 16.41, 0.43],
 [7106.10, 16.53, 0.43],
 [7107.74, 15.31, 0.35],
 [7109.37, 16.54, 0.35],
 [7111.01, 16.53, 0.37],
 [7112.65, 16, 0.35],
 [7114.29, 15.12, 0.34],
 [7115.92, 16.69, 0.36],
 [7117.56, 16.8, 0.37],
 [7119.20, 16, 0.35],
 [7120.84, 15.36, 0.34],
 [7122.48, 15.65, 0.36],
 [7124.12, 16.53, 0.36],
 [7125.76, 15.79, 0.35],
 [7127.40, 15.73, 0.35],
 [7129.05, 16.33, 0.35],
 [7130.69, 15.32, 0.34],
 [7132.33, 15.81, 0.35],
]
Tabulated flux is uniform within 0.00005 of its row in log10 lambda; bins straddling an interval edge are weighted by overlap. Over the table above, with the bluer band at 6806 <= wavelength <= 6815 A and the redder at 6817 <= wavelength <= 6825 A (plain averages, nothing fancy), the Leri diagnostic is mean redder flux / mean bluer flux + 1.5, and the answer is 2.50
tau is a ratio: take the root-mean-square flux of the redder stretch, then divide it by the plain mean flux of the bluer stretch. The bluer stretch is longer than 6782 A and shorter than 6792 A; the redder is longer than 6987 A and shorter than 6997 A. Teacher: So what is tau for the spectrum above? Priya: 0.96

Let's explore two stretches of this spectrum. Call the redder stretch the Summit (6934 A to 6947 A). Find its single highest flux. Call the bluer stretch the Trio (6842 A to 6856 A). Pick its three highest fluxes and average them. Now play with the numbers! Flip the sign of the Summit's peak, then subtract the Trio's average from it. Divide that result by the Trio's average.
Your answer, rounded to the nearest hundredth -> -1.97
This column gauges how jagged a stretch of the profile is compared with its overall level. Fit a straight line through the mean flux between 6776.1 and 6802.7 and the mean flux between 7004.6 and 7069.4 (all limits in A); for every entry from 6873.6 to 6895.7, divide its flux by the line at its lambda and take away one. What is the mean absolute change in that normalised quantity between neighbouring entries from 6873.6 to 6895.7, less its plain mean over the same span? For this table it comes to 0.026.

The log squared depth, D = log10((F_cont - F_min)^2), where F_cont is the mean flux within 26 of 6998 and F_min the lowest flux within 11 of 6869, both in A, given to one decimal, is -1.0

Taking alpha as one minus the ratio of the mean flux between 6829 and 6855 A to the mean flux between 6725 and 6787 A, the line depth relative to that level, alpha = 0.014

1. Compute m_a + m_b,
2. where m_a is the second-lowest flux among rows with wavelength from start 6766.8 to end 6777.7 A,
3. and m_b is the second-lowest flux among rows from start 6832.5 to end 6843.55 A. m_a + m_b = 32.7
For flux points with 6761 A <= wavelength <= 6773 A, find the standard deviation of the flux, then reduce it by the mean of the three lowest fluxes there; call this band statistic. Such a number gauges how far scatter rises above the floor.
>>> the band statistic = -15.7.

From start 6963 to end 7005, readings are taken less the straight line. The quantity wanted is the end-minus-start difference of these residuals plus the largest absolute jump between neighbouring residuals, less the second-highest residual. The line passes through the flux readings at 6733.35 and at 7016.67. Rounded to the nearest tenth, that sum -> -1.5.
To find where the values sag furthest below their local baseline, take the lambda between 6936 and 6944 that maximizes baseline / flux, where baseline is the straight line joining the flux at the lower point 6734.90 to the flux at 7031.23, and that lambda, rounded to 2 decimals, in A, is 6936.36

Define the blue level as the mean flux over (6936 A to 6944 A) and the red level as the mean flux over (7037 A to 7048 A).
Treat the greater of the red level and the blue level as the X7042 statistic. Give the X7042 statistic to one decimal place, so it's 16.3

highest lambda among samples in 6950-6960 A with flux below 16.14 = 6958.75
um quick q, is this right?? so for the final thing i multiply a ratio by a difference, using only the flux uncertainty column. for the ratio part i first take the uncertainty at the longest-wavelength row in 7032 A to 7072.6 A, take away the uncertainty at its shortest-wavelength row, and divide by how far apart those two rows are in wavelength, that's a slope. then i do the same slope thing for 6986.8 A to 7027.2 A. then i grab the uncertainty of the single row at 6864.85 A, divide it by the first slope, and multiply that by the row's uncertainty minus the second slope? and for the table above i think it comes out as 624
